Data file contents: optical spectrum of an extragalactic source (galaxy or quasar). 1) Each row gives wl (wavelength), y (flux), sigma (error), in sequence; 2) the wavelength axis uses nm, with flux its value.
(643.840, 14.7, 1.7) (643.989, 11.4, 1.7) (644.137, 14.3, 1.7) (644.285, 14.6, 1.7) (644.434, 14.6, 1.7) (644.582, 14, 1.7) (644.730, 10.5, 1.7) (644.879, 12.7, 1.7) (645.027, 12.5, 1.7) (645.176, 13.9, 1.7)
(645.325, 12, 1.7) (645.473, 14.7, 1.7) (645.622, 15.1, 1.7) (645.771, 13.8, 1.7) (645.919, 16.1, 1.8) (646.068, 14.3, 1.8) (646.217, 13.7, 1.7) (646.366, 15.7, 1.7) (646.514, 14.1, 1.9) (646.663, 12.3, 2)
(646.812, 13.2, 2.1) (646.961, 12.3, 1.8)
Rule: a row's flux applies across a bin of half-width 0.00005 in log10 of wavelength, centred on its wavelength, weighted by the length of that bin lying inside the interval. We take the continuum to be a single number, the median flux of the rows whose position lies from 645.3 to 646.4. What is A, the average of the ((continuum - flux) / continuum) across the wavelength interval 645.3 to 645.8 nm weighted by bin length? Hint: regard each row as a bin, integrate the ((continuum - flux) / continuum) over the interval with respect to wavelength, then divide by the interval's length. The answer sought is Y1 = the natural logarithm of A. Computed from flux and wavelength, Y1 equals -3.6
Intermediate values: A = 0.028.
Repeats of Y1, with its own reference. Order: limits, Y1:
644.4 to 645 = -2.1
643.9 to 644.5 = -2.9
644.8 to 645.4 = -2.1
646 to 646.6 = -5.1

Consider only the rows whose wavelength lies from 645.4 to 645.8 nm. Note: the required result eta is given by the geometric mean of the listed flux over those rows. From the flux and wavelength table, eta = 14.5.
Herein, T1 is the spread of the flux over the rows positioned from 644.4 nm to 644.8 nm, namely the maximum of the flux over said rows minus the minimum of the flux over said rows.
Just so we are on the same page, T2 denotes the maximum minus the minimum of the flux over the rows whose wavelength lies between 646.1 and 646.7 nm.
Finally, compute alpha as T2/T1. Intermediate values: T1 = 4.10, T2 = 3.4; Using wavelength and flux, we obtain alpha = 0.8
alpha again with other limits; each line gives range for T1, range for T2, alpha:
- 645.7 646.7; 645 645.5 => 0.7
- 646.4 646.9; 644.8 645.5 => 1.5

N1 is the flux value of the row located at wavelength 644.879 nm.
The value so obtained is 12.7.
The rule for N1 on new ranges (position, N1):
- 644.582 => 14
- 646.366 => 15.7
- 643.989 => 11.4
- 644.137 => 14.3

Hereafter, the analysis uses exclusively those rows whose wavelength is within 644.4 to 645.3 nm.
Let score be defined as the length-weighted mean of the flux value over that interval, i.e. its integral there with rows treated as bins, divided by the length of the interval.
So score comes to 12.9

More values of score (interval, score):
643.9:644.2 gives 12.9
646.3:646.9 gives 13.8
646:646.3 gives 14.0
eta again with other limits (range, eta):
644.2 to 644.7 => 14.4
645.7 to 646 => 14.9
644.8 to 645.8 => 13.5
